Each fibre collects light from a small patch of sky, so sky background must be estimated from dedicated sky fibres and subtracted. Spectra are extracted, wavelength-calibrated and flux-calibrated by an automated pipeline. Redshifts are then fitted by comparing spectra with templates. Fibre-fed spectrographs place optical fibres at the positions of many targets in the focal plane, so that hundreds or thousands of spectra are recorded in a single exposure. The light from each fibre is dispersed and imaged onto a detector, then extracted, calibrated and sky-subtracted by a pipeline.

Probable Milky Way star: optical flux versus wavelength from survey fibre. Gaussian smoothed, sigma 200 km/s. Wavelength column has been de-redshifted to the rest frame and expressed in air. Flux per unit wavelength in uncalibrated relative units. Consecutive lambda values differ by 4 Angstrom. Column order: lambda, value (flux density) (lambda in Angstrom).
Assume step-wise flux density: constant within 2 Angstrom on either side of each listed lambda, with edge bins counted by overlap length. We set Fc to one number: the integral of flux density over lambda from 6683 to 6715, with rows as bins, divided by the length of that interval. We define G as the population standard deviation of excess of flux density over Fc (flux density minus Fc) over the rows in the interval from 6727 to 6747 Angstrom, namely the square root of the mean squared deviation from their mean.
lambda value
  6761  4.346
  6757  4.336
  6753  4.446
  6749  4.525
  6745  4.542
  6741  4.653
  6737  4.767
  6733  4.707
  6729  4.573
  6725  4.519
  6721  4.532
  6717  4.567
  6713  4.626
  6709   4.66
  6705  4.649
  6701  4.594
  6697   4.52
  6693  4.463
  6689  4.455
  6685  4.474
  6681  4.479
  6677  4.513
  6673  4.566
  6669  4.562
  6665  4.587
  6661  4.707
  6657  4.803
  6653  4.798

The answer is 0.083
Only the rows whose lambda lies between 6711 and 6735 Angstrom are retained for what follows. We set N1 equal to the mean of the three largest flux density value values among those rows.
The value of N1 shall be 4.64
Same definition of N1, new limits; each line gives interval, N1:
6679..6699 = 4.49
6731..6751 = 4.71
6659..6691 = 4.62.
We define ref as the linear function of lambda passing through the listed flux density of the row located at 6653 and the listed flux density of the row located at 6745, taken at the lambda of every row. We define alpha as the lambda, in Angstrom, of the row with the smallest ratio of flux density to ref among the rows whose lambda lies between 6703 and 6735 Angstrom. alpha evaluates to 6725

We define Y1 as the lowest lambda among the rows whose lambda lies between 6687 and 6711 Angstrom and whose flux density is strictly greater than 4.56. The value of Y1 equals 6701 Angstrom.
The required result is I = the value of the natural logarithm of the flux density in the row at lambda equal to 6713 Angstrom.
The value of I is 1.53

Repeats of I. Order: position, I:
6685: 1.50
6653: 1.57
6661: 1.55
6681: 1.50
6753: 1.49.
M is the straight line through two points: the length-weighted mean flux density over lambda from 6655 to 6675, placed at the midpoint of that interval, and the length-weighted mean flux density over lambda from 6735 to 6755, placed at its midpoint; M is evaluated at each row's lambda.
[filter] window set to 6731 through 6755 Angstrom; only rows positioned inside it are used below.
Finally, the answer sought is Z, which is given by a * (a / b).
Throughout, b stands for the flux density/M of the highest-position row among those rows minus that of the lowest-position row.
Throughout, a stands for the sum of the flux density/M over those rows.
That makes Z -676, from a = 6.02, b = -0.05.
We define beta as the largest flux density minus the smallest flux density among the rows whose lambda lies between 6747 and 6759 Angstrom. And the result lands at 0.189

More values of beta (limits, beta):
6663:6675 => 0.025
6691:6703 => 0.131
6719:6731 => 0.054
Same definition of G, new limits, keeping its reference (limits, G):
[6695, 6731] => 0.051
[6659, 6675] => 0.059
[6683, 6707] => 0.072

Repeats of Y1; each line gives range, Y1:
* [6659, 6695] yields 6661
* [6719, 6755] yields 6729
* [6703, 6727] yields 6705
